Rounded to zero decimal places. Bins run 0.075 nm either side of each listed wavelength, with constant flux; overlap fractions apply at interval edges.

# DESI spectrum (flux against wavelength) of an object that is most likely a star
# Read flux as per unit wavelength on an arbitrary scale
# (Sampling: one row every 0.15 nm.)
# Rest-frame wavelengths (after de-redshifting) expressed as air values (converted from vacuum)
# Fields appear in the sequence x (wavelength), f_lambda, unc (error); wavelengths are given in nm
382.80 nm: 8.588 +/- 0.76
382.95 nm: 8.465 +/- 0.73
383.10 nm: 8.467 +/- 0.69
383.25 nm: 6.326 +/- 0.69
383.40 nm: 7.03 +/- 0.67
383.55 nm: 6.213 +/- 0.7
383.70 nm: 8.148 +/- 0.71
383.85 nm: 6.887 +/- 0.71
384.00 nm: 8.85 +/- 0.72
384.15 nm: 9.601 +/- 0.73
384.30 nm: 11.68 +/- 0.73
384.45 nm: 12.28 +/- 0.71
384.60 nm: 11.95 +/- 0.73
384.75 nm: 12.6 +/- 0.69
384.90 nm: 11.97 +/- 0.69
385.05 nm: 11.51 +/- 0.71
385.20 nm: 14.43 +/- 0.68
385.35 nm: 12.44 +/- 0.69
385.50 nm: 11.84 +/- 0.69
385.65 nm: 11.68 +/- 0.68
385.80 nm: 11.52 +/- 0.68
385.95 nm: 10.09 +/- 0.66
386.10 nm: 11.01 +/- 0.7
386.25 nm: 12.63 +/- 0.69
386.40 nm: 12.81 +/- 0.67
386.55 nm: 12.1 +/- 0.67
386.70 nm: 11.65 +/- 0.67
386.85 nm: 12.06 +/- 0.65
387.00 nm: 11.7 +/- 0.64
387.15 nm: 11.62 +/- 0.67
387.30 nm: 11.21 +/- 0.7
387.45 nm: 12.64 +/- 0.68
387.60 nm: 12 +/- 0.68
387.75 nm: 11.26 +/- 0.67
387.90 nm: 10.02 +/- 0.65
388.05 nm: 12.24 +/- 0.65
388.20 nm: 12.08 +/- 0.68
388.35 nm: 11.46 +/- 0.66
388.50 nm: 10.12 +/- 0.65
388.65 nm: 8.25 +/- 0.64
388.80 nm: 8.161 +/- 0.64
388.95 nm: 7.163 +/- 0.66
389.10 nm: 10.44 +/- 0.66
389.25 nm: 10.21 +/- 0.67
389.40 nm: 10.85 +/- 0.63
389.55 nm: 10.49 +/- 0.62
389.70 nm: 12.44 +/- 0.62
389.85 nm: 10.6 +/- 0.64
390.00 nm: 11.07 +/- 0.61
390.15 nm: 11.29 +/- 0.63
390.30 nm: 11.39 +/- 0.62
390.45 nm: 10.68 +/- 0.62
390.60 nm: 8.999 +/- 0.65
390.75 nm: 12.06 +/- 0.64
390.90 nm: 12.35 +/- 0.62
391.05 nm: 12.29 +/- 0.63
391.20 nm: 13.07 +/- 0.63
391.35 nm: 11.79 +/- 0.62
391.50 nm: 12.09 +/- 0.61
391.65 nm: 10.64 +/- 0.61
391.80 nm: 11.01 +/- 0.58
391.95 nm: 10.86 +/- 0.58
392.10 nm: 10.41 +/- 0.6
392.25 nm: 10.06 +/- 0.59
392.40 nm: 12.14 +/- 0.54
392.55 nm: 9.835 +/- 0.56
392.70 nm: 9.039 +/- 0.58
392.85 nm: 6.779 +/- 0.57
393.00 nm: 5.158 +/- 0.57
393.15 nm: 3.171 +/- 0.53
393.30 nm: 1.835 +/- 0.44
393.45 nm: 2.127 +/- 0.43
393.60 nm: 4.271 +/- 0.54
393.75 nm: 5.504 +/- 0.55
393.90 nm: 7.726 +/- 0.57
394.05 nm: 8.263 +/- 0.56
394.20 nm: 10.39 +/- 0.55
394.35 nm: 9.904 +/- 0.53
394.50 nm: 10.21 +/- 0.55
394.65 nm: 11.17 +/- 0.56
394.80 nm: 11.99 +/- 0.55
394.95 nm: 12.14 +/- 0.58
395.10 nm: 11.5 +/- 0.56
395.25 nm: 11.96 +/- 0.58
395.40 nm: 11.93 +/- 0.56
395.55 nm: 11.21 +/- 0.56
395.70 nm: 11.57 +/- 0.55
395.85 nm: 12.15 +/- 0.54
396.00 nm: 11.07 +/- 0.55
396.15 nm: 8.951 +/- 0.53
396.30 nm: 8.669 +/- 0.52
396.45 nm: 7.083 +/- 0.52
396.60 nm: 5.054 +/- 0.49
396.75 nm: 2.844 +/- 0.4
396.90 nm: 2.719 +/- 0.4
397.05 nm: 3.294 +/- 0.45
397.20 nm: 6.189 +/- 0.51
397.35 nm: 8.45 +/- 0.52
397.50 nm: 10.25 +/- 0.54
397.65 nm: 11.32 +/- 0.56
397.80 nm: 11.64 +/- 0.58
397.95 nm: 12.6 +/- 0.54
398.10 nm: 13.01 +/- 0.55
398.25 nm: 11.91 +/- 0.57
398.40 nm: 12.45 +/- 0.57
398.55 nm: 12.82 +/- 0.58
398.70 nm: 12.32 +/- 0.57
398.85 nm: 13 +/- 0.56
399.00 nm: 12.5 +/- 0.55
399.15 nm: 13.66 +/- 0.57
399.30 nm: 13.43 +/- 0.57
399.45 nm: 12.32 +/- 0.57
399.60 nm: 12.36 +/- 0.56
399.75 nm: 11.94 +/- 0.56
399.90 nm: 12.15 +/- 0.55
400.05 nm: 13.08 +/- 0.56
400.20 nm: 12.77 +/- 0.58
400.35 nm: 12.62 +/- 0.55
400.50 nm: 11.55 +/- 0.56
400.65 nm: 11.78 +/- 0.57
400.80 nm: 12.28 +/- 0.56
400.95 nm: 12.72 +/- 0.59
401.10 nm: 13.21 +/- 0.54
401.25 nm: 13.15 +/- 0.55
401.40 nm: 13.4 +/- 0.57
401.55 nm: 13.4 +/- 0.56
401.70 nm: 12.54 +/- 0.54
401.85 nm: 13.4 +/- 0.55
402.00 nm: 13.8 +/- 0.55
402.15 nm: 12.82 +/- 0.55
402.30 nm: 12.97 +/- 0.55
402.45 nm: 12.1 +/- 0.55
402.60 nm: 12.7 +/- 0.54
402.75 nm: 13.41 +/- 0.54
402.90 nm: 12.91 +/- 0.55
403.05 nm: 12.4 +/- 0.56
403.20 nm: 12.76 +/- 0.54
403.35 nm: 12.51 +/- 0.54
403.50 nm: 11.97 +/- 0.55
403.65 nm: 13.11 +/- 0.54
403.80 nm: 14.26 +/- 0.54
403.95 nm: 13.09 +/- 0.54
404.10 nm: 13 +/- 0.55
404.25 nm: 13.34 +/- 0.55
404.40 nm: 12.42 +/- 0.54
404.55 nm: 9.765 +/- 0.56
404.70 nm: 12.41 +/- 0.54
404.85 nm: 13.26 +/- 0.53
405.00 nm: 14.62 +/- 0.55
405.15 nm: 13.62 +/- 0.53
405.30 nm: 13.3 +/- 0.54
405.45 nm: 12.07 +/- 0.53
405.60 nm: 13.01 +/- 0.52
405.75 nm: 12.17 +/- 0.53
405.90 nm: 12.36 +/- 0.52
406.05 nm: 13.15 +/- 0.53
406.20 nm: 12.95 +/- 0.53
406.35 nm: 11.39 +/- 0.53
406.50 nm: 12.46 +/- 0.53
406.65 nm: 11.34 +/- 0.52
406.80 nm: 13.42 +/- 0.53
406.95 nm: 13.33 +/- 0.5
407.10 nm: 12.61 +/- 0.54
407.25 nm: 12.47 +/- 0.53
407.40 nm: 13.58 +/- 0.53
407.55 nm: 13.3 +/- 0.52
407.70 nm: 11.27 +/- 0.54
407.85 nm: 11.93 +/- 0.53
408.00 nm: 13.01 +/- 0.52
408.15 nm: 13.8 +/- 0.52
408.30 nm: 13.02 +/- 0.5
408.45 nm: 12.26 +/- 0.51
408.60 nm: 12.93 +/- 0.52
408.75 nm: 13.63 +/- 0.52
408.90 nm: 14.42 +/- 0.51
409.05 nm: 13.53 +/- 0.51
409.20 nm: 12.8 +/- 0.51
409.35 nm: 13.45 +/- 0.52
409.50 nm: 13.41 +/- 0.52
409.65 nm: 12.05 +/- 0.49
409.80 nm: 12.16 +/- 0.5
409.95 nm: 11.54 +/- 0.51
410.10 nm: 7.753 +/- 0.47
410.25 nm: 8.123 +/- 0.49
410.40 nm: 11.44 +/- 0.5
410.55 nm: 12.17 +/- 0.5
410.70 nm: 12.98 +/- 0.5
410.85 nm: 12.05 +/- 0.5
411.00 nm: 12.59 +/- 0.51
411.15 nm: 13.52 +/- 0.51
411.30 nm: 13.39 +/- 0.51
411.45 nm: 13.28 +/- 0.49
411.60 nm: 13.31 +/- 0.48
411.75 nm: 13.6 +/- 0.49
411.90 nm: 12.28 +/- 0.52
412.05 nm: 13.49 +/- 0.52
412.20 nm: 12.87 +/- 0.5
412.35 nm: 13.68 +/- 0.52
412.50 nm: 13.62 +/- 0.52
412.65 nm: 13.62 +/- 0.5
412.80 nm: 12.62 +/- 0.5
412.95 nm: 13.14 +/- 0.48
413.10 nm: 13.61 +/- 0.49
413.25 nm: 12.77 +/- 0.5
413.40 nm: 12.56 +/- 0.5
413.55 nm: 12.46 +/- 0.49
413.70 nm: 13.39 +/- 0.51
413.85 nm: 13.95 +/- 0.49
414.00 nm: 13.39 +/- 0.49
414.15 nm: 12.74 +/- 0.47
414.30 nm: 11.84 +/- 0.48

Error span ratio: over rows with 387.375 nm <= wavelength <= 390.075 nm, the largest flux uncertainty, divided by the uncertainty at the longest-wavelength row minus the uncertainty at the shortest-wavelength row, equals -10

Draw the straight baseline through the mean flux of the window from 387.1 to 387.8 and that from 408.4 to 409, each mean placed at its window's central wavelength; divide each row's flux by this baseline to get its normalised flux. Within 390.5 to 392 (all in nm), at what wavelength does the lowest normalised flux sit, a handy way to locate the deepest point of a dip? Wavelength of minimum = 390.60 nm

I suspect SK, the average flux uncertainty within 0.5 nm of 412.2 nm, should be 0.51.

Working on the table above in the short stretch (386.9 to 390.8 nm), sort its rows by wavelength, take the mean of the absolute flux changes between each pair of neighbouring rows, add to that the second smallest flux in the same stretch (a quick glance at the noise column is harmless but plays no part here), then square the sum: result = 85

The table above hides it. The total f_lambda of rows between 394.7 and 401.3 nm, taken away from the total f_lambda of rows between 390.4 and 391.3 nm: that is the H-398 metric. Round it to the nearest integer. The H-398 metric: -412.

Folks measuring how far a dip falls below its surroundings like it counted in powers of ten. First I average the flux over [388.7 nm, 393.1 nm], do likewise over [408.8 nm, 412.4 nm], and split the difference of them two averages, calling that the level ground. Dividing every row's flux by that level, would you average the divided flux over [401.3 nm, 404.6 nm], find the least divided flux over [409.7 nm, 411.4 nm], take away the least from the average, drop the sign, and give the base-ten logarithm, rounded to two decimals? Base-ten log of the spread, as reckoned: -0.35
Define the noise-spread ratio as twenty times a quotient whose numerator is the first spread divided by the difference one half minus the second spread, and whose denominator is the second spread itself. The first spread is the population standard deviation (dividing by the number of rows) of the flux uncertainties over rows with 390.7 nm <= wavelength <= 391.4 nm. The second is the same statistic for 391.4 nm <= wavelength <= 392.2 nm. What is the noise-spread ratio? 23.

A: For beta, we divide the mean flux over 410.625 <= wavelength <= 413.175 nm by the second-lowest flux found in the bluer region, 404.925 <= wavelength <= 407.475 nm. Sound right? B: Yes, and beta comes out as 1.2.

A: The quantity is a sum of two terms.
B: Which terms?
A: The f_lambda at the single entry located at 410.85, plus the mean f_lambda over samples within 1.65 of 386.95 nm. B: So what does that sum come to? 23.7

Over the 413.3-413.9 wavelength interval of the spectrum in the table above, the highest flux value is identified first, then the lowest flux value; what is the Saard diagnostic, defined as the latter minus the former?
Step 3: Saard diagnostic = -1.5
